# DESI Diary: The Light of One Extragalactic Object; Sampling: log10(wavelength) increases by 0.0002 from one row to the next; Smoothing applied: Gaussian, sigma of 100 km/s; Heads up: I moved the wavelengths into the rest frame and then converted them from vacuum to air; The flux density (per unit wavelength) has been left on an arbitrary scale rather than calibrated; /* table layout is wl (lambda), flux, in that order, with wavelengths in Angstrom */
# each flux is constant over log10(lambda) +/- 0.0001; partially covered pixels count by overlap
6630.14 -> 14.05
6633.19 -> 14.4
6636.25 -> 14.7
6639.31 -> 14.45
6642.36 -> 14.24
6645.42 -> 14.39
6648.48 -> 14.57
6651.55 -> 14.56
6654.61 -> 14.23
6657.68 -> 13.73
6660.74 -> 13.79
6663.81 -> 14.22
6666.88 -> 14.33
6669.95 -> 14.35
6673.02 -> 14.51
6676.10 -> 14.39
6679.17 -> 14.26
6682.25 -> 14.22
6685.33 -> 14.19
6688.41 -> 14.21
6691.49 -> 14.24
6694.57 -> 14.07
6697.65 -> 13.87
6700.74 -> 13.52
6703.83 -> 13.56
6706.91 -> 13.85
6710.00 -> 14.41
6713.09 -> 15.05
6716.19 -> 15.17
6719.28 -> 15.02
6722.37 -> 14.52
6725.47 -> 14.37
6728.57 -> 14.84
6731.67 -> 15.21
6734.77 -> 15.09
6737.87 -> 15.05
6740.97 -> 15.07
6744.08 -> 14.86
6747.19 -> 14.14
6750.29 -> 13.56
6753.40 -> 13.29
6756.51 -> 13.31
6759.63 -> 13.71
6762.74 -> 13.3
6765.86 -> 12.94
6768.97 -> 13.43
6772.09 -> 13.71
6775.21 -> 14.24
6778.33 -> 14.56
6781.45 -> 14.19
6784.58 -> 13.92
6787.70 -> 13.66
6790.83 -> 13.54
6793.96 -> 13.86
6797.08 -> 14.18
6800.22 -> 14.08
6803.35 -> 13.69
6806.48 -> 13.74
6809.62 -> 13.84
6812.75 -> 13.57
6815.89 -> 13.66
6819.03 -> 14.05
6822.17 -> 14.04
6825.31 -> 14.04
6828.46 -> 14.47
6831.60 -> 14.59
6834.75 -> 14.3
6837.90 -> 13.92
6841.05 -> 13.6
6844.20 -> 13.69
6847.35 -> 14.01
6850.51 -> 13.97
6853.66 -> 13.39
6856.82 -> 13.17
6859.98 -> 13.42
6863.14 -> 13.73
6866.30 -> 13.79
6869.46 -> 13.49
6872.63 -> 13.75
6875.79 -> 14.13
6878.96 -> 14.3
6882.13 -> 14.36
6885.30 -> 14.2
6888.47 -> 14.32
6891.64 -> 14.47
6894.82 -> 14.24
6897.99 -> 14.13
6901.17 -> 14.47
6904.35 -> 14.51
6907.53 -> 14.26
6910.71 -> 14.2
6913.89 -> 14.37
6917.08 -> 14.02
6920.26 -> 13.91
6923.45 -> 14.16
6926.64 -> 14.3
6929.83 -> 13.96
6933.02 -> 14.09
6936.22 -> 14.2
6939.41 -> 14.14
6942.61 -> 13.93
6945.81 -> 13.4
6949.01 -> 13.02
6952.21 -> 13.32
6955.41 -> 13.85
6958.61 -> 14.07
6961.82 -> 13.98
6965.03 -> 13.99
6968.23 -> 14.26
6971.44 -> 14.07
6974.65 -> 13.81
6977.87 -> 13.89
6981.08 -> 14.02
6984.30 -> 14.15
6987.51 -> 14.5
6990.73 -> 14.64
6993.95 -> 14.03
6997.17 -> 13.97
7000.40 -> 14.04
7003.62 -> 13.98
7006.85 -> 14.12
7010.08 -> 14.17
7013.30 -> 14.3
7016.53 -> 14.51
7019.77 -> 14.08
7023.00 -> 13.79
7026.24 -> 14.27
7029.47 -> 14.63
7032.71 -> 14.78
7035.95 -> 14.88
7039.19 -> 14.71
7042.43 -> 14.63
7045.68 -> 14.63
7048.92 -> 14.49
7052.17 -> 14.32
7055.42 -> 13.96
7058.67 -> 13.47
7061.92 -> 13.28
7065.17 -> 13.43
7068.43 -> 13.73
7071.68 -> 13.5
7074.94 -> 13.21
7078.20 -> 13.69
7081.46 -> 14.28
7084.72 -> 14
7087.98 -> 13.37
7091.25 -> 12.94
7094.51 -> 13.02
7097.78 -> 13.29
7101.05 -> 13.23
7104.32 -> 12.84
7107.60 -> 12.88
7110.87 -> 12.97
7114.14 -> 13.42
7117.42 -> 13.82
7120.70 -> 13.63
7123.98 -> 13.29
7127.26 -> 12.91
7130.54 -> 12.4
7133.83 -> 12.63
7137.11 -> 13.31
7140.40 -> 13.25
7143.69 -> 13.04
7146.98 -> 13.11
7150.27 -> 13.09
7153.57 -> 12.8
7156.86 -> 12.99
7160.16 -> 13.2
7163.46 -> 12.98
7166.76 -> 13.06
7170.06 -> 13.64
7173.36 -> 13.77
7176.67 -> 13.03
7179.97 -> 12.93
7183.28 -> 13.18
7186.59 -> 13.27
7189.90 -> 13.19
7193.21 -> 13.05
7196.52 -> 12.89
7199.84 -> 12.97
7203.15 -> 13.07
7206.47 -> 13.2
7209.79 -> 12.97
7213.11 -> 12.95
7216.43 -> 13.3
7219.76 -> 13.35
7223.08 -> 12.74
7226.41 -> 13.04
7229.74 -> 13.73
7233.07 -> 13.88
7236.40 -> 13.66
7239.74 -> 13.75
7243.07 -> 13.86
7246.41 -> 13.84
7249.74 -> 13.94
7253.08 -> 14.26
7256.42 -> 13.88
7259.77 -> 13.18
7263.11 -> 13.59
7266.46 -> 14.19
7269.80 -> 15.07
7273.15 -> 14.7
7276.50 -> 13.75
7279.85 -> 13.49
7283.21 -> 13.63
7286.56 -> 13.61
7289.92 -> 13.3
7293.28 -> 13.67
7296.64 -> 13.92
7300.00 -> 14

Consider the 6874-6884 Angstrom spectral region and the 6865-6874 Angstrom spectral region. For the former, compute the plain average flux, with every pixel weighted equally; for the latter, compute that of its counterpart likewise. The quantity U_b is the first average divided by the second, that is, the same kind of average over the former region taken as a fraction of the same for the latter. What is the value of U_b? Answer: 1.04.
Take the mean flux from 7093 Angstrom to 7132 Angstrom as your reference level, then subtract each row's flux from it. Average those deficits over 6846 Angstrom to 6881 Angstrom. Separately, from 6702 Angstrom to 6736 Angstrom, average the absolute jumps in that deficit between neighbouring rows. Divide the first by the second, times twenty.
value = -36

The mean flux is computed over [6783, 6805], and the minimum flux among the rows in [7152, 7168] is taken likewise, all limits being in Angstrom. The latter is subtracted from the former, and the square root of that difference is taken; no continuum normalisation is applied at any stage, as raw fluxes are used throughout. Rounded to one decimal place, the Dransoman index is 1.0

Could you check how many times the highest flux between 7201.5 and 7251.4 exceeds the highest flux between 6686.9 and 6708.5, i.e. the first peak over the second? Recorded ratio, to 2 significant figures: 0.98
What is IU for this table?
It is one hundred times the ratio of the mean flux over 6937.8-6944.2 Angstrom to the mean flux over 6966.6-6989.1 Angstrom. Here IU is 100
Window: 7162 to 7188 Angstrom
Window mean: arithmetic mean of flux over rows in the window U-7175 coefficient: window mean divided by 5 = 2.65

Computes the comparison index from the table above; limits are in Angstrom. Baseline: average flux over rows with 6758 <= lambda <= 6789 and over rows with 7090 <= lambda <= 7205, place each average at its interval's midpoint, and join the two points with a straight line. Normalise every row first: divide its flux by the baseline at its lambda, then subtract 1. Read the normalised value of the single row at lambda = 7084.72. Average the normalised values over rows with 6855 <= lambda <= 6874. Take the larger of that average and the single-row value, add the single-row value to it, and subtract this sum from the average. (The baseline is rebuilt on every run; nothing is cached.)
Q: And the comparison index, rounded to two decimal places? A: -0.12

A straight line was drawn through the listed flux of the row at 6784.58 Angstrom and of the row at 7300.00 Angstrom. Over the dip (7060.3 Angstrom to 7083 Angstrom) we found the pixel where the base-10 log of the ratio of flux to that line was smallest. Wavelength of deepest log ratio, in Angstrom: 7074.94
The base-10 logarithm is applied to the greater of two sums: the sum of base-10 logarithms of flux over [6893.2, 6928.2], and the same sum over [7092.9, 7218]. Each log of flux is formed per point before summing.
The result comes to 1.63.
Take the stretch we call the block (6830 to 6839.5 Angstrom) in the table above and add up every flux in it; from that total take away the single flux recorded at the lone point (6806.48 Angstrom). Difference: 29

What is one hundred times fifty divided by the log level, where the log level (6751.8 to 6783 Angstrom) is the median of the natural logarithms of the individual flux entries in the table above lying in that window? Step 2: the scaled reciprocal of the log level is 1917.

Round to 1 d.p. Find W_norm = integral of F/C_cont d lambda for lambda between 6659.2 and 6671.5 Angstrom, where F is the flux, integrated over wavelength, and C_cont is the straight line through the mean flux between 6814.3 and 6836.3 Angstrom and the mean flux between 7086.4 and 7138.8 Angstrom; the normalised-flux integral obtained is 11.8 Angstrom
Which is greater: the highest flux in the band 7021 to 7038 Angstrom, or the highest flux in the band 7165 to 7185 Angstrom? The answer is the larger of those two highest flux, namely 14.9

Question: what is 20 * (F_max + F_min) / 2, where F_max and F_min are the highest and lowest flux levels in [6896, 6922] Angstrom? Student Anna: 284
